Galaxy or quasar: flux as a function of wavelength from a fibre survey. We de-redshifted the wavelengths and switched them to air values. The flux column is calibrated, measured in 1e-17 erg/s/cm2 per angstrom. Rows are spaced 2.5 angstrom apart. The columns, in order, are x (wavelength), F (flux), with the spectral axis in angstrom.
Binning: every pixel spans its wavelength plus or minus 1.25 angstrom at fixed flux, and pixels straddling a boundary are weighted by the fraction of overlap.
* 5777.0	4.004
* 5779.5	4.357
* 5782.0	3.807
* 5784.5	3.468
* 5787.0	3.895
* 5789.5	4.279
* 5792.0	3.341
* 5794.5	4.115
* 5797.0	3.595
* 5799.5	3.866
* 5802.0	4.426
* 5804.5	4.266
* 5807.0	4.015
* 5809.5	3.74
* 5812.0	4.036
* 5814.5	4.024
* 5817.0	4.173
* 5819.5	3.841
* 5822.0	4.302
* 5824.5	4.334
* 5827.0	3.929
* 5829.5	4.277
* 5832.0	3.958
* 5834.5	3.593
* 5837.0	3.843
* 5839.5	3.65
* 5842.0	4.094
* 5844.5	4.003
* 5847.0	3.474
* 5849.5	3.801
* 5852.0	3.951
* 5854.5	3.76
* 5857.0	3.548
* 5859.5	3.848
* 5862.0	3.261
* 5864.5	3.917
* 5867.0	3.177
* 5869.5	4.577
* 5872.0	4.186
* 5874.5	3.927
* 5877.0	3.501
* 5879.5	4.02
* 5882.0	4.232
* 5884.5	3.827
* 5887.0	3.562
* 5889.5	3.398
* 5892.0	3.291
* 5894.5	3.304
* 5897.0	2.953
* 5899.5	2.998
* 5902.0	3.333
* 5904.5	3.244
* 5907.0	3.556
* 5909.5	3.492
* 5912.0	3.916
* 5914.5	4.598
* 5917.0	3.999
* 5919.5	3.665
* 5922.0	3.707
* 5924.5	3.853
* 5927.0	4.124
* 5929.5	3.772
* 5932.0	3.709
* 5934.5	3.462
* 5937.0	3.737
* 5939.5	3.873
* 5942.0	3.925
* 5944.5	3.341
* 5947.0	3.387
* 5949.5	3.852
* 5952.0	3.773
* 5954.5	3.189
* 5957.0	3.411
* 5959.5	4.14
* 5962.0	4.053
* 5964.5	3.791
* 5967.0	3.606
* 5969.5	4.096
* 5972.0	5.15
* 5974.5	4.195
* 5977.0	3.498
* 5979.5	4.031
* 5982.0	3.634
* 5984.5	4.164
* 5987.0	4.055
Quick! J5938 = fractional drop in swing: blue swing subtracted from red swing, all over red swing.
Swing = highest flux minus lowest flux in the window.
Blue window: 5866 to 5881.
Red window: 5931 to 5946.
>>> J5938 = -1.4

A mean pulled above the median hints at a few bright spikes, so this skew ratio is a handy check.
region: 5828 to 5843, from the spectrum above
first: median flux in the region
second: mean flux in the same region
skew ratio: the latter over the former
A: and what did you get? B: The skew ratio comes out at 1.00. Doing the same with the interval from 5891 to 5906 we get 0.98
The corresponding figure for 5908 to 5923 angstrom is 1.02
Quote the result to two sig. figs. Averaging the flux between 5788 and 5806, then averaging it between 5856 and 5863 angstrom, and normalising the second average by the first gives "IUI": 0.89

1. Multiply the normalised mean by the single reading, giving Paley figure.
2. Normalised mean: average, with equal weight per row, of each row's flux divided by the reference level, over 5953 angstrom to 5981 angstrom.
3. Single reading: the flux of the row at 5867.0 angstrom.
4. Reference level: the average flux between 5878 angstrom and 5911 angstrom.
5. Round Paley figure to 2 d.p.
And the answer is 3.58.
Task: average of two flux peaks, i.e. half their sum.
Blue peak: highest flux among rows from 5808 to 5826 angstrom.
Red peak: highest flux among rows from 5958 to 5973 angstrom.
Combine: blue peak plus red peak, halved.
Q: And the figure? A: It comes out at 4.7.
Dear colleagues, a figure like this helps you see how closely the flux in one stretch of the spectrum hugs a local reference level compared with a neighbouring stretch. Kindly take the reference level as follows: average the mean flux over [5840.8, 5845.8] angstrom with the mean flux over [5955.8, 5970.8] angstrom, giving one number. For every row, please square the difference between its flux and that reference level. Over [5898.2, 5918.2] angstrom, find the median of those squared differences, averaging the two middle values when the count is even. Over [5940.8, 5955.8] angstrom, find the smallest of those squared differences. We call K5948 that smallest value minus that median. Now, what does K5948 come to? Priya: -0.29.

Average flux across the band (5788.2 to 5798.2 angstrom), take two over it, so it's 0.522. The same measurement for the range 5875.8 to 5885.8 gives 0.513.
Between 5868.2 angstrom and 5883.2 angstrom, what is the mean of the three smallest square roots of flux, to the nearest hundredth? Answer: 1.95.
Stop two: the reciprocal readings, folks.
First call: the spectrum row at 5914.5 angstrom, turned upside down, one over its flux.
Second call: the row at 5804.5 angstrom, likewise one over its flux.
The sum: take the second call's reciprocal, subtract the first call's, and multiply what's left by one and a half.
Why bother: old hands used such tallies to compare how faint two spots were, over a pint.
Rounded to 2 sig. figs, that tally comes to 0.025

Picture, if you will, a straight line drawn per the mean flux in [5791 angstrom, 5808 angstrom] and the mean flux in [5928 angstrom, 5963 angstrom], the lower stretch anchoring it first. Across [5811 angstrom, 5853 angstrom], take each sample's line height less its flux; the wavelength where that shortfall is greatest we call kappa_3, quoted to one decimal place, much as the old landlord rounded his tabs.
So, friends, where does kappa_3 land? 5847.0 angstrom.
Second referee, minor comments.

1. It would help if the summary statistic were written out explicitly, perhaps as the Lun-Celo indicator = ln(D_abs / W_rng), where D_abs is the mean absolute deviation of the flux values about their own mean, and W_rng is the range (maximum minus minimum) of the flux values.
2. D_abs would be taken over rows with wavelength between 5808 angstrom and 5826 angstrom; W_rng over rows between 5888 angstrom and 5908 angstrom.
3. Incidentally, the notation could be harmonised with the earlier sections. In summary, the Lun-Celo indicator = -1.2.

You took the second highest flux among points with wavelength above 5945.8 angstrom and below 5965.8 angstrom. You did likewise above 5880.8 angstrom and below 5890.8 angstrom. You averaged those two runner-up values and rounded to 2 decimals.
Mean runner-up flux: 3.94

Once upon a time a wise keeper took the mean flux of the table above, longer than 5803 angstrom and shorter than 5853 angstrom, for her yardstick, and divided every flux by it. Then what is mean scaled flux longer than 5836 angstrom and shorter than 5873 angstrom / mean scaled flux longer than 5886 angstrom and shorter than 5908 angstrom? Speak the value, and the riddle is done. 1.16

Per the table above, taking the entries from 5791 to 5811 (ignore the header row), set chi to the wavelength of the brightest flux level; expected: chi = 5802.0 angstrom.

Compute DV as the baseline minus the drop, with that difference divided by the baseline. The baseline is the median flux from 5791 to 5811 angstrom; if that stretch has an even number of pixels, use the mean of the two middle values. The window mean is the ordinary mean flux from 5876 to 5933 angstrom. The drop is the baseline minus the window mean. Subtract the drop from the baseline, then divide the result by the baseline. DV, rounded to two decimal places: 0.93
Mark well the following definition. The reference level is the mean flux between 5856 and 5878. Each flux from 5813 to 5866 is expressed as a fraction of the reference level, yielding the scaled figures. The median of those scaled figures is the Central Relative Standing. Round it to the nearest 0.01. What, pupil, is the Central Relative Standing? 1.04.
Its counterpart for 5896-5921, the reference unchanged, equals 0.93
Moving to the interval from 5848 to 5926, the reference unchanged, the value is 0.98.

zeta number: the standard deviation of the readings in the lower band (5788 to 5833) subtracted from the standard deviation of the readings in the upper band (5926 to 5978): 0.14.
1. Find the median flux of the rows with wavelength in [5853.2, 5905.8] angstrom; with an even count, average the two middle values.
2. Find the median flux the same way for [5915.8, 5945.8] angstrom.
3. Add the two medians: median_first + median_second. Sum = 7.30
